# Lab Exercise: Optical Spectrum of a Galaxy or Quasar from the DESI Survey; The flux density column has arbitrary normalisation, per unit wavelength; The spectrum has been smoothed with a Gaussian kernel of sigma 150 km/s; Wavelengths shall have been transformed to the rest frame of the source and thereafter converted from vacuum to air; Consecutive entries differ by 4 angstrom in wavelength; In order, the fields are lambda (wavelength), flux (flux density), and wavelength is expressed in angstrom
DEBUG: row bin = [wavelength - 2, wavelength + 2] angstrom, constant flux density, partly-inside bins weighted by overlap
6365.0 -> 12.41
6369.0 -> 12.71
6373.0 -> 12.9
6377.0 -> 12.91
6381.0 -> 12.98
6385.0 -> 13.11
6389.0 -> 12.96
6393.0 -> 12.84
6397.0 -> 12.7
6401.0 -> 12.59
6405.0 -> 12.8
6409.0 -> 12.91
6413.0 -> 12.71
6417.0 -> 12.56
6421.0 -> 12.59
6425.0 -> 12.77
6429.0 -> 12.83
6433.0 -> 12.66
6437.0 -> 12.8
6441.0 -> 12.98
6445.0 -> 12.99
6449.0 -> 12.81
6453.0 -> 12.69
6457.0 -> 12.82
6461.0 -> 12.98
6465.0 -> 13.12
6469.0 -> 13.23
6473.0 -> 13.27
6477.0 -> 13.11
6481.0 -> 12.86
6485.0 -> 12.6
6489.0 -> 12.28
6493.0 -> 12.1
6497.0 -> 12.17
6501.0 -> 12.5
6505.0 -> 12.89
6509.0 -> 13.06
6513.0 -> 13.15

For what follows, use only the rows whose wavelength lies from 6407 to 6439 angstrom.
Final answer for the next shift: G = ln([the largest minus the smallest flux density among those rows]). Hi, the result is -1.05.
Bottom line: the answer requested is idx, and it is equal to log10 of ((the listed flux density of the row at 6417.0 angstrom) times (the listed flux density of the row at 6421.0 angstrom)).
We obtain 2.20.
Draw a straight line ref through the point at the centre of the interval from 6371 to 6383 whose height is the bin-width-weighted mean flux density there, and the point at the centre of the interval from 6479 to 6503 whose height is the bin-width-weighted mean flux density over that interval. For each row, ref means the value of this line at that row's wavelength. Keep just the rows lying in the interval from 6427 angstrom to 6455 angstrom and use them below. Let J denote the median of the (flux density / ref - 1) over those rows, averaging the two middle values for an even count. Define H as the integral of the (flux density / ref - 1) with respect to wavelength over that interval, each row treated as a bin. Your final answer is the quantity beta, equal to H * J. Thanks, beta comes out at 0.0044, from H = 0.40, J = 0.011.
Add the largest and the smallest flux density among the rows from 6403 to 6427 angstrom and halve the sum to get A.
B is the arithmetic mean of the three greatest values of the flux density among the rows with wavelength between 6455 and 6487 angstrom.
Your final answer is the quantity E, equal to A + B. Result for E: 25.94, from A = 12.7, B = 13.2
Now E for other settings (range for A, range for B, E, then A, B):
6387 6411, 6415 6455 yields 25.71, 12.8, 12.9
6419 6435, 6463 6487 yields 25.92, 12.7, 13.2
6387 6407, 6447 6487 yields 25.98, 12.8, 13.2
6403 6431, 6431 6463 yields 25.72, 12.7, 13.0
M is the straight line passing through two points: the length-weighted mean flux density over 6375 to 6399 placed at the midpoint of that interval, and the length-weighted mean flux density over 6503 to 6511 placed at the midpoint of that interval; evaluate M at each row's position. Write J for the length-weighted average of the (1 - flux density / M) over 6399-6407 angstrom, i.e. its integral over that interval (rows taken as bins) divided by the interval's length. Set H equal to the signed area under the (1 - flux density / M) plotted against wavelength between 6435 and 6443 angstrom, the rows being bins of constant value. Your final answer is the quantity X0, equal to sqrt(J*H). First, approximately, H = 0.03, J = 0.02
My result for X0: 0.02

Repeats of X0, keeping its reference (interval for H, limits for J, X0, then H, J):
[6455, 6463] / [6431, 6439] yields 0.02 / 0.03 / 0.02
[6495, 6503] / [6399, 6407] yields 0.08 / 0.39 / 0.02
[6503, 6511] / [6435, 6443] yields 0.00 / 0.00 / 0.00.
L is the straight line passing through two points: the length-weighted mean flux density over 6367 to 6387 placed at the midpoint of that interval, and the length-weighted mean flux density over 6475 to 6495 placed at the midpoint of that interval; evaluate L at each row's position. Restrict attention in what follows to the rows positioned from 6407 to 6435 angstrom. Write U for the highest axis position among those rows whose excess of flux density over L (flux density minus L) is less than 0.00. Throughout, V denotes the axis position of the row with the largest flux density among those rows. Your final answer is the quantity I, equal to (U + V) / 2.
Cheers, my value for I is 6421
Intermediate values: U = 6433.0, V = 6409.0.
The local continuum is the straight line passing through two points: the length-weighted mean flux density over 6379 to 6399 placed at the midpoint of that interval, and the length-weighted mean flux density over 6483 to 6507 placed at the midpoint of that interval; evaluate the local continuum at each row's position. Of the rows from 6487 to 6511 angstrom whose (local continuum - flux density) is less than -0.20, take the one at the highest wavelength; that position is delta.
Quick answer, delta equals 6509.0 angstrom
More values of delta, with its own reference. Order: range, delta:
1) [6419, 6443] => 6441.0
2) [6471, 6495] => 6481.0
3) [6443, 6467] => 6465.0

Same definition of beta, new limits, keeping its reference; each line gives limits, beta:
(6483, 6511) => 0.0029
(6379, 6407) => 0.0000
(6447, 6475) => 0.0331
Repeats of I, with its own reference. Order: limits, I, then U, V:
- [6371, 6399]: 6391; 6397.0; 6385.0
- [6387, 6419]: 6403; 6417.0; 6389.0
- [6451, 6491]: 6481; 6489.0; 6473.0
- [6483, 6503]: 6493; 6501.0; 6485.0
